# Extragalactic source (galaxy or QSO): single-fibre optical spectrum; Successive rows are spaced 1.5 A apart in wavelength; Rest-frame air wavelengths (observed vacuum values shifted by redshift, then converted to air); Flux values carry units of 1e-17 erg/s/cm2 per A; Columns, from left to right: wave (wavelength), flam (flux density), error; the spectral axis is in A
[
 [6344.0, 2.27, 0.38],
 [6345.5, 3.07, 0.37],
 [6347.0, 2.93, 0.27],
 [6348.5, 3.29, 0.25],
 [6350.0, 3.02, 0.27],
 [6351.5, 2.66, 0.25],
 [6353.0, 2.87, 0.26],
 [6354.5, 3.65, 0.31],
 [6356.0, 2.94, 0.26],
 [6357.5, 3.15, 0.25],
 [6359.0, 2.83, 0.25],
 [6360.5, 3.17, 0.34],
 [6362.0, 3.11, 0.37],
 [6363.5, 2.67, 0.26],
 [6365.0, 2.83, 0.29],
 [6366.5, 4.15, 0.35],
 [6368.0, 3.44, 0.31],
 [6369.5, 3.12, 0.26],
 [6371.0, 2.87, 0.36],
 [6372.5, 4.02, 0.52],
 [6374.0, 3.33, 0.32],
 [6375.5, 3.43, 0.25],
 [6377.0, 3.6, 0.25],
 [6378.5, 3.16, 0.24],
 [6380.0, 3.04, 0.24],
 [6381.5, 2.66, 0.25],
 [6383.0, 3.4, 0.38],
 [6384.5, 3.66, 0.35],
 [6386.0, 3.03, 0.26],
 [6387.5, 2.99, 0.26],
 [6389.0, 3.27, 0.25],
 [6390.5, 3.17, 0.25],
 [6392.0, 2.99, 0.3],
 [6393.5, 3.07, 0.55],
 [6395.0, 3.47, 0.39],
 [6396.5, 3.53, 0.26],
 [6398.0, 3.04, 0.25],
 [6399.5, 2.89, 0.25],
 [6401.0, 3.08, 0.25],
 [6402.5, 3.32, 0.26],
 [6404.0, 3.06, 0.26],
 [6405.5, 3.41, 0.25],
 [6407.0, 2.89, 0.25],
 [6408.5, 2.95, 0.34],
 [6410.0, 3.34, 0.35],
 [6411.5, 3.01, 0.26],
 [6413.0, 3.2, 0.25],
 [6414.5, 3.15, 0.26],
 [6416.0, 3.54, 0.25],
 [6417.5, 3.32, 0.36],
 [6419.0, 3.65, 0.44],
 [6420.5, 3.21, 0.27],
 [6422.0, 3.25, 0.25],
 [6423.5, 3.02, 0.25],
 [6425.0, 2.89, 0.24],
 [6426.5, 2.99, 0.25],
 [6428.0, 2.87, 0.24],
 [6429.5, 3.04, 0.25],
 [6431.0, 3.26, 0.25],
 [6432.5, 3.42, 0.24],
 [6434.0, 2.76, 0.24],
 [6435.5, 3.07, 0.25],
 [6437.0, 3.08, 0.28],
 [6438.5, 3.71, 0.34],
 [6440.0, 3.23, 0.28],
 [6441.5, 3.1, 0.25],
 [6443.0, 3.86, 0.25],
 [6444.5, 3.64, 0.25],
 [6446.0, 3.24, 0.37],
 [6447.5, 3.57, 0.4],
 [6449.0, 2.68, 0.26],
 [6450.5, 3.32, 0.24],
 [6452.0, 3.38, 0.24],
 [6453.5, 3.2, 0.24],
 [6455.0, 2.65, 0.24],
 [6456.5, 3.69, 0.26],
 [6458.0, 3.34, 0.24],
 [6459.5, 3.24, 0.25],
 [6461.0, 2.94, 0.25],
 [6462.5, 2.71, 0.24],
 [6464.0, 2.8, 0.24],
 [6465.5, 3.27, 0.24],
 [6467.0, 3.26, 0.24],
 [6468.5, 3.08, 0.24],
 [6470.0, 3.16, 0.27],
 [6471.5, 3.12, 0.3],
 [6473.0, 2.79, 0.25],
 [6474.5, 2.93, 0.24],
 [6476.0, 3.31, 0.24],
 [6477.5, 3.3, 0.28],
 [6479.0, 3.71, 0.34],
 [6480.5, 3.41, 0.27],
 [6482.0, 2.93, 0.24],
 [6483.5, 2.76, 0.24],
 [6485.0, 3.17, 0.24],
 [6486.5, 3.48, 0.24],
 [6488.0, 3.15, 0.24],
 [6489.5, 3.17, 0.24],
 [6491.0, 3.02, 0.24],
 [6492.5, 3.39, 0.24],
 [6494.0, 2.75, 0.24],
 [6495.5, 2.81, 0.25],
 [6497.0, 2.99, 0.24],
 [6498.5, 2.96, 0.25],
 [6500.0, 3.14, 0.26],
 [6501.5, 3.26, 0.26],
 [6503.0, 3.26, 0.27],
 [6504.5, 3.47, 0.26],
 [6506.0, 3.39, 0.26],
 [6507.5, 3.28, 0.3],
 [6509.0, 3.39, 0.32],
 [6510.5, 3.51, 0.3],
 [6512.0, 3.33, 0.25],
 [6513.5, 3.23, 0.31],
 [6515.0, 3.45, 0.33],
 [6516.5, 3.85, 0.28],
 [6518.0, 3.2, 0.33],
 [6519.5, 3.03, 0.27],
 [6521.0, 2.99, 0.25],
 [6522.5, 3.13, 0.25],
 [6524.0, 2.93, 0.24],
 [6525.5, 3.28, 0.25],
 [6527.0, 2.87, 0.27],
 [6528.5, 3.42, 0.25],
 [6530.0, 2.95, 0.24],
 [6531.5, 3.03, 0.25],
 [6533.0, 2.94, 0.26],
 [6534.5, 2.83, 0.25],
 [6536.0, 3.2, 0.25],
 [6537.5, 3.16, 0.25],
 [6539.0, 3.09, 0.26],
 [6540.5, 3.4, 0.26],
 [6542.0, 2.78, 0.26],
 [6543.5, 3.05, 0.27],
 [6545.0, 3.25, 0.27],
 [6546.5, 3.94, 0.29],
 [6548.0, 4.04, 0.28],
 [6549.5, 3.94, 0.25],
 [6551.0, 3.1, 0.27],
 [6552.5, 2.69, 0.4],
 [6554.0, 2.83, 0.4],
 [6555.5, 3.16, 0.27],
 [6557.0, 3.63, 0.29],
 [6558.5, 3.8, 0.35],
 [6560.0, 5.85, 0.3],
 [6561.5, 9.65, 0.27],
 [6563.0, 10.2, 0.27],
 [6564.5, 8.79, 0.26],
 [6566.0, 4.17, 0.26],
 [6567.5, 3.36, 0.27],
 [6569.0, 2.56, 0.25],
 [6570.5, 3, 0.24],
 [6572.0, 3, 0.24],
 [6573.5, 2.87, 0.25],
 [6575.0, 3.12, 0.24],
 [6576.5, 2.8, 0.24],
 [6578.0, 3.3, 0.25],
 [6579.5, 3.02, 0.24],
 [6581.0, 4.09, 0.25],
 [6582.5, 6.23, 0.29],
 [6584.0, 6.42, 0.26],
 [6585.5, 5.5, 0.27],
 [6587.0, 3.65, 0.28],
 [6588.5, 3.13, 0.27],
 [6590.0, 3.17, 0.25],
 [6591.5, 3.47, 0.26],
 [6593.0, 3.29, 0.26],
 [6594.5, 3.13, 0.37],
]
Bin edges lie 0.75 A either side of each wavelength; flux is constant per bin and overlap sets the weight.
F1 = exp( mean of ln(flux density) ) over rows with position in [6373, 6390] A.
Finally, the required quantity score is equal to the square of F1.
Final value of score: 10.4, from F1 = 3.22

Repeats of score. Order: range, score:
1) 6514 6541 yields 9.9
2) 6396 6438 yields 9.9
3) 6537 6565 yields 16.1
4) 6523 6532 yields 9.4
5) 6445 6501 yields 9.7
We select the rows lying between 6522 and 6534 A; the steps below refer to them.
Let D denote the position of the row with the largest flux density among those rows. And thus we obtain 6528.5 A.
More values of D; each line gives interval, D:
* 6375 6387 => 6384.5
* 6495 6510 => 6504.5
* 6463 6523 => 6516.5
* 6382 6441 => 6438.5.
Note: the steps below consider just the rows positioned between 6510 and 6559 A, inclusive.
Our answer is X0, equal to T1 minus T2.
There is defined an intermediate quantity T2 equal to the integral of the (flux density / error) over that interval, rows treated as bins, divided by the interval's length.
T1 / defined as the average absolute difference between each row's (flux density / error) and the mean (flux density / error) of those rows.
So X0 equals -10.6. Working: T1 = 1.26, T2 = 11.8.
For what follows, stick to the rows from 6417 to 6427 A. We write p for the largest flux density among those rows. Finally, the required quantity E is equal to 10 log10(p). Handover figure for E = 5.6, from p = 3.65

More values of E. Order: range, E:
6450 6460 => 5.7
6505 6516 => 5.5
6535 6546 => 5.3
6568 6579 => 5.2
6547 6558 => 6.1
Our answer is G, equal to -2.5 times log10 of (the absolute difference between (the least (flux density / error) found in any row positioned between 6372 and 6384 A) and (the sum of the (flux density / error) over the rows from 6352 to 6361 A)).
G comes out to -4.44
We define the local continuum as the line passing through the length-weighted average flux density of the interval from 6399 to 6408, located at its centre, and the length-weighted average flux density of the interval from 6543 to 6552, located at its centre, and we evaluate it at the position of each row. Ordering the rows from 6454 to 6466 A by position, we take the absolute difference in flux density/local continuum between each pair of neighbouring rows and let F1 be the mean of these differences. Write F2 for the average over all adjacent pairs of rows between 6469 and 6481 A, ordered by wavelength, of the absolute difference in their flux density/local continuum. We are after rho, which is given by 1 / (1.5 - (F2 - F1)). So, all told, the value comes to 0.648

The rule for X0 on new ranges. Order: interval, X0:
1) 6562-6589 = -11.2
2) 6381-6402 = -9.4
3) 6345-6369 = -9.8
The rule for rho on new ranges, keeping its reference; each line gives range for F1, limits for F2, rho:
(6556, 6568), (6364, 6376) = 0.550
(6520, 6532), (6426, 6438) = 0.659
